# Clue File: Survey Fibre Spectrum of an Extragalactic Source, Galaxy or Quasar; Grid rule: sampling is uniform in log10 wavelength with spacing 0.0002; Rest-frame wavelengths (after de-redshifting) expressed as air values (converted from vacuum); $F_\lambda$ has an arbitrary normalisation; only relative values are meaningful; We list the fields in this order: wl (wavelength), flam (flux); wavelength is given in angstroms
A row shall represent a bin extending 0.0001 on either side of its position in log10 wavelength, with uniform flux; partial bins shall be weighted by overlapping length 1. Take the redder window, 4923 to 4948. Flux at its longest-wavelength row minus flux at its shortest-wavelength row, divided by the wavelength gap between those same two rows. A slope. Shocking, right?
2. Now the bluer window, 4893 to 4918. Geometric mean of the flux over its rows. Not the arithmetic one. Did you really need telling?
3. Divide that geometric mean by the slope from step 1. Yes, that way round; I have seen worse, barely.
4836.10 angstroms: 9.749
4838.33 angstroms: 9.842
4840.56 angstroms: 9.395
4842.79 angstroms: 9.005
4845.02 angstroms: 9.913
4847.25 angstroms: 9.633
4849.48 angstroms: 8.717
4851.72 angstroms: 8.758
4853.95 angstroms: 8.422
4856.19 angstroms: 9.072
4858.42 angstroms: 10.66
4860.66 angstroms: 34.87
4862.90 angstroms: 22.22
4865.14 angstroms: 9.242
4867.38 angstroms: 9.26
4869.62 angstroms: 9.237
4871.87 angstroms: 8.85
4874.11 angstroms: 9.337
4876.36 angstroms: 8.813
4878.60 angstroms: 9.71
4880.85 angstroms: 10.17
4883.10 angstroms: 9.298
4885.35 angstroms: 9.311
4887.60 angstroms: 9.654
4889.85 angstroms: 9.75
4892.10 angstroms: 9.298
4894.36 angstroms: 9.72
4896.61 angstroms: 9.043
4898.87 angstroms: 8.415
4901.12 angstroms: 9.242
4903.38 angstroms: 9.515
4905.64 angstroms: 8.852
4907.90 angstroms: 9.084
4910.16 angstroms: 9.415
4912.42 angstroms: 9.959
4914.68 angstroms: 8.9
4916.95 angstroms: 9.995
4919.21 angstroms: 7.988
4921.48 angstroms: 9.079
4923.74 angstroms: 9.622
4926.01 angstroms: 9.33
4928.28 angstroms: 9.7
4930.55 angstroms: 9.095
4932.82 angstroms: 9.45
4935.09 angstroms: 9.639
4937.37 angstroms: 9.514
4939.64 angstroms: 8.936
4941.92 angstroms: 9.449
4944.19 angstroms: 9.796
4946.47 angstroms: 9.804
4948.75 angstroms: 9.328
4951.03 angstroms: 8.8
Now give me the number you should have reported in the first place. 1158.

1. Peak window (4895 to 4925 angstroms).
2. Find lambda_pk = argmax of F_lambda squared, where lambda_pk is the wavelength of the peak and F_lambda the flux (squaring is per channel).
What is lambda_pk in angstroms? 4916.95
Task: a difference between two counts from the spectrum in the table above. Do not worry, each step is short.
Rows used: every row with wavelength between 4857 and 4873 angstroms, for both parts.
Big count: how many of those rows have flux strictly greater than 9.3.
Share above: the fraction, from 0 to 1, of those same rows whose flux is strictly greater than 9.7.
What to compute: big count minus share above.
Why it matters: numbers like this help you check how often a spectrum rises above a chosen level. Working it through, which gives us 2.57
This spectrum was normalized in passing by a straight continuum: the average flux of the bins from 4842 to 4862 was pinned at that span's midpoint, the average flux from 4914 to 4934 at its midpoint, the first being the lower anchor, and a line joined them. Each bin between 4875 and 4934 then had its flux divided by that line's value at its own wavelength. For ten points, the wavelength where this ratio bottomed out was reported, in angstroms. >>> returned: 4876.36 angstroms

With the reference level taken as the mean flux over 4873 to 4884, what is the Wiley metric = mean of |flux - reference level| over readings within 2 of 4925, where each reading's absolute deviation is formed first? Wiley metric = 0.15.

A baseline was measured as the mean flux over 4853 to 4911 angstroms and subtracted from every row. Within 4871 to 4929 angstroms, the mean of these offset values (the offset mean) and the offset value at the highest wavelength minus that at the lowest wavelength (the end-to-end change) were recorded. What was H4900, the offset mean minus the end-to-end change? -2.3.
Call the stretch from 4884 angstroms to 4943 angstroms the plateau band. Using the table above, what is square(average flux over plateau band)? 86.6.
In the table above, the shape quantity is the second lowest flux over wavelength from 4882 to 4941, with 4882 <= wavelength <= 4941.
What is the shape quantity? 8.415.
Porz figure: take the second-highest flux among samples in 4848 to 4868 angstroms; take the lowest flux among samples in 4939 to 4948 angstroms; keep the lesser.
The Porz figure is 8.9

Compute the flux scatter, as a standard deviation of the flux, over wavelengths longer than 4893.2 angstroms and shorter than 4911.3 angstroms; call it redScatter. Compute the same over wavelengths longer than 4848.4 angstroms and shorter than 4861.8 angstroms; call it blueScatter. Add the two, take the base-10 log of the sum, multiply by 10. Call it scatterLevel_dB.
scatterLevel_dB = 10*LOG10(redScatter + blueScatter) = 10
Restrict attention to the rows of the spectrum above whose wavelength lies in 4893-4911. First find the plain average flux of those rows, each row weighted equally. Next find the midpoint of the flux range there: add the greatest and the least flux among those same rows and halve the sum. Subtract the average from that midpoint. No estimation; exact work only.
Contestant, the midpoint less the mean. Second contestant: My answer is -0.09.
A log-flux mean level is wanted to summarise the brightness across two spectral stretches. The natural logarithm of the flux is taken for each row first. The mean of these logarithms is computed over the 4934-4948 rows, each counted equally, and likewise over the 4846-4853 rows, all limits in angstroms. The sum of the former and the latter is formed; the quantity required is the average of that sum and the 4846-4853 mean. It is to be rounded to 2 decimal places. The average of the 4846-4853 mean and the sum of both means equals 3.33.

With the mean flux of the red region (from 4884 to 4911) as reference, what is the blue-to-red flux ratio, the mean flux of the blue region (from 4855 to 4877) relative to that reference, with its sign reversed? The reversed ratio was -1.4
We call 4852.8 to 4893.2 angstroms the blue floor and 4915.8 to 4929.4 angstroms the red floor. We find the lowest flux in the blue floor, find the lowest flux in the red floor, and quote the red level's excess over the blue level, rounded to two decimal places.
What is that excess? -0.43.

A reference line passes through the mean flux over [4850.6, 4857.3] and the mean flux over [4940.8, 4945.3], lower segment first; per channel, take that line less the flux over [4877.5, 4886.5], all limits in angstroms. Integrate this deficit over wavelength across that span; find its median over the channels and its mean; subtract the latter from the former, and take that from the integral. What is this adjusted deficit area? -5.5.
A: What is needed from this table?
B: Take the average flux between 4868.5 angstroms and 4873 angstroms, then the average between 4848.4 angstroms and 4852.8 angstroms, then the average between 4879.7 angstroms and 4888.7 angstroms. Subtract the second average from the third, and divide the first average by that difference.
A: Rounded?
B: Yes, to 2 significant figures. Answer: 10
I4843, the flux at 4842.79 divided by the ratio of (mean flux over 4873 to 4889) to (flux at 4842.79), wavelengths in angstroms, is 8.6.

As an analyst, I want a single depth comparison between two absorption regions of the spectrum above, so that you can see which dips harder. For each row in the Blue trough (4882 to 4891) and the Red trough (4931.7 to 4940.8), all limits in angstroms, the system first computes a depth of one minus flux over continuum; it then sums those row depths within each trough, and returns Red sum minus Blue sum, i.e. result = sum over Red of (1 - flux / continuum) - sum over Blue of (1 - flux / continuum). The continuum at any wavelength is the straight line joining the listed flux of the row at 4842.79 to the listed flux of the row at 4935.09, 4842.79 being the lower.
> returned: 0.19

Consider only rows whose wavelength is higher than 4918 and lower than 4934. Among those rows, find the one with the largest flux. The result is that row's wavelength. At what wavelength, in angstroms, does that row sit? 4928.28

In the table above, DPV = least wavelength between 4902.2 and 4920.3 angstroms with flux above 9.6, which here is 4912.42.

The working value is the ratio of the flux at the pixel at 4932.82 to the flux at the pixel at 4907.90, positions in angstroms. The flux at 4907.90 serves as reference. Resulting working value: 1.04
